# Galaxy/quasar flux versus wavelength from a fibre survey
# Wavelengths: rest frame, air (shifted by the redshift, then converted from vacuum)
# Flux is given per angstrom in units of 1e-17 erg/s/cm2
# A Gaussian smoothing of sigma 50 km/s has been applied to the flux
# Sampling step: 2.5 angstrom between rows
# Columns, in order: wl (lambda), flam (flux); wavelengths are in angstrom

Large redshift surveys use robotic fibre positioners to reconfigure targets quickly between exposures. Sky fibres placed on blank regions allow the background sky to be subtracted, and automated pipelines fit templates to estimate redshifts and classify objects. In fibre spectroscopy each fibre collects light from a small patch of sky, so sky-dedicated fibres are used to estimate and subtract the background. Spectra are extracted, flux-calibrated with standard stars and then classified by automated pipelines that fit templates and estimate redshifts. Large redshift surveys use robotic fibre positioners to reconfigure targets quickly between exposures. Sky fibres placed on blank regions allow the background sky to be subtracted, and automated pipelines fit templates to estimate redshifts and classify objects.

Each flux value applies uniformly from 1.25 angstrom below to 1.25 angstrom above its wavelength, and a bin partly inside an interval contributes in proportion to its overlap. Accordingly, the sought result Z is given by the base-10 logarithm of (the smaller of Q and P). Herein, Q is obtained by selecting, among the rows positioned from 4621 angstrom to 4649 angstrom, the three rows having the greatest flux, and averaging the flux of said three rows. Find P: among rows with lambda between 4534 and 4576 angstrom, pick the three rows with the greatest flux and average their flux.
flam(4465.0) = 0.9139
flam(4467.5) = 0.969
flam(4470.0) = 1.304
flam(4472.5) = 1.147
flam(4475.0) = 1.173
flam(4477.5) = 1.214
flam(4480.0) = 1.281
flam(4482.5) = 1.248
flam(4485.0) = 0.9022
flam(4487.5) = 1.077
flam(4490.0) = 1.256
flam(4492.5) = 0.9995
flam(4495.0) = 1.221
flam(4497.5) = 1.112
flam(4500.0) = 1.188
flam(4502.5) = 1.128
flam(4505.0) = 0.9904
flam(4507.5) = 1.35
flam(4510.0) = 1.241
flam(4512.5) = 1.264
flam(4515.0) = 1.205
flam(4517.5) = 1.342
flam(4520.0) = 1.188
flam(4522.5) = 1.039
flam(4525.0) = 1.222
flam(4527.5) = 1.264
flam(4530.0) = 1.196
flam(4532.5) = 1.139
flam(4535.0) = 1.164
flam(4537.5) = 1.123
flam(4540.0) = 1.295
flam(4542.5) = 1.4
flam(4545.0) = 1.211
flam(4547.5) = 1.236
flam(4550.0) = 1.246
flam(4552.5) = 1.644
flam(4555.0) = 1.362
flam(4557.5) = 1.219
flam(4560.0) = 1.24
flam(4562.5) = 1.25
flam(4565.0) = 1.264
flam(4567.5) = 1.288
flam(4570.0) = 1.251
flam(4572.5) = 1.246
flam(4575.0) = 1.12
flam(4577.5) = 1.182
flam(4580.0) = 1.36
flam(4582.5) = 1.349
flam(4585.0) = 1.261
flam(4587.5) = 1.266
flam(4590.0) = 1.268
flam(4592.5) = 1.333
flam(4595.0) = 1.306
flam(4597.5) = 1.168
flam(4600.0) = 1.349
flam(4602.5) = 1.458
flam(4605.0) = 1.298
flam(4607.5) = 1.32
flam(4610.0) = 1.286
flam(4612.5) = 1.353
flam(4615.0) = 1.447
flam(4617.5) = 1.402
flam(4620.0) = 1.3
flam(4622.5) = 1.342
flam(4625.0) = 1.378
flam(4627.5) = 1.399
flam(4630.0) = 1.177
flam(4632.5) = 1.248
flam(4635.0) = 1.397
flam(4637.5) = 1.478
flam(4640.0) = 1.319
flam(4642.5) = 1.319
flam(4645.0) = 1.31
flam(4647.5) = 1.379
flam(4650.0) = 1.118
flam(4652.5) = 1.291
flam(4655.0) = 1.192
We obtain 0.154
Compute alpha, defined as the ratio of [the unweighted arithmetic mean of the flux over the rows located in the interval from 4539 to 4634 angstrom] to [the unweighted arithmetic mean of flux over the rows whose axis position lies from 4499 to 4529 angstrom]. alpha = 1.08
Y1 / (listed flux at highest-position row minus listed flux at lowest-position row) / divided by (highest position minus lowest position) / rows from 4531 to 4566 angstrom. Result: 0.0038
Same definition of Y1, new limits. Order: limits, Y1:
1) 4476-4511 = 0.0008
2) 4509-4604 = 0.0023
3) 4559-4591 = 0.0009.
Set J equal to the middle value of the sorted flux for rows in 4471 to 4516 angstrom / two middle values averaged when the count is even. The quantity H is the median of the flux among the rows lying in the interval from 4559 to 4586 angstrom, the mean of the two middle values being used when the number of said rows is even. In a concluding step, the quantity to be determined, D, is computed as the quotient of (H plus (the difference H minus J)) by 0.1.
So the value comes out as 13.1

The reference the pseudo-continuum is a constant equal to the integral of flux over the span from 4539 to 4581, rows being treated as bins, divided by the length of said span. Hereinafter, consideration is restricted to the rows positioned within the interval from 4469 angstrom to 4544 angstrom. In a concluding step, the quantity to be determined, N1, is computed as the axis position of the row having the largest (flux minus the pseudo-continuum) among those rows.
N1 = 4542.5 angstrom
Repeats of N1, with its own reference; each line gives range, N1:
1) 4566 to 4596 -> 4580.0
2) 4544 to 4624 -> 4552.5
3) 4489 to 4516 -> 4507.5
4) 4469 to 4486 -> 4470.0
